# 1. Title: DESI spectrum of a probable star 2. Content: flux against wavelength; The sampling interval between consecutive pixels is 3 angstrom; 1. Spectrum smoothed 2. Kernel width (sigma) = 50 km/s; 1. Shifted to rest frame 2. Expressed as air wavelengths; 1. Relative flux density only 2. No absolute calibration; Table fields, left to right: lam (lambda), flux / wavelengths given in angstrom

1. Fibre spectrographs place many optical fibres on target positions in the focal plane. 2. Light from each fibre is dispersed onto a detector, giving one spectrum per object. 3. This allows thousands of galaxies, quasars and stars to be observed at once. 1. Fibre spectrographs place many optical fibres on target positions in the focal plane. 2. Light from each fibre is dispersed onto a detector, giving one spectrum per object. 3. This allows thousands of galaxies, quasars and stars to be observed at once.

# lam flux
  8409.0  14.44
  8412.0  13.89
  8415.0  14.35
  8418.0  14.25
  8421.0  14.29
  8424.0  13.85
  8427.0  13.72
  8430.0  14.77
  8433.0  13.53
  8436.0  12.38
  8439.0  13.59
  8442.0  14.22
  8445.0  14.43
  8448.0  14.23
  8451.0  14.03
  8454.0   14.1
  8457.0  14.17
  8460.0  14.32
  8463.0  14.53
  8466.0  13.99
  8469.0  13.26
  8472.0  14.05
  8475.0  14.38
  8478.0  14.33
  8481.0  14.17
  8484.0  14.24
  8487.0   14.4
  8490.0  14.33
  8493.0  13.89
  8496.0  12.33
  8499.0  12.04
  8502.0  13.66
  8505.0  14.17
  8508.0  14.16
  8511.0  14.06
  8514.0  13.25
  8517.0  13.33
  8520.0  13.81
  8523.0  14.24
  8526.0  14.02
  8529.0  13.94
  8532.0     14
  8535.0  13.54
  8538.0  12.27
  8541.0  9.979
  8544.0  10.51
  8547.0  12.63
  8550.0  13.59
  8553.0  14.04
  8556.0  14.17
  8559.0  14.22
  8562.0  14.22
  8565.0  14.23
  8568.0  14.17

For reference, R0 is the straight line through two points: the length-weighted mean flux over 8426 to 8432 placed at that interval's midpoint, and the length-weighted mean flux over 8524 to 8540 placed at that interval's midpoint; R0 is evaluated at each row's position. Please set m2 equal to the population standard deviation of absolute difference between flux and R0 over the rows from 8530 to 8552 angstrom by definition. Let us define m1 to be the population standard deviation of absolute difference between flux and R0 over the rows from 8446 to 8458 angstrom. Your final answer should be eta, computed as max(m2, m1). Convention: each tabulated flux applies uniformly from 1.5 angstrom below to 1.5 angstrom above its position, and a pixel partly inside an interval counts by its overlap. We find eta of 1.2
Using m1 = 0.05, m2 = 1.2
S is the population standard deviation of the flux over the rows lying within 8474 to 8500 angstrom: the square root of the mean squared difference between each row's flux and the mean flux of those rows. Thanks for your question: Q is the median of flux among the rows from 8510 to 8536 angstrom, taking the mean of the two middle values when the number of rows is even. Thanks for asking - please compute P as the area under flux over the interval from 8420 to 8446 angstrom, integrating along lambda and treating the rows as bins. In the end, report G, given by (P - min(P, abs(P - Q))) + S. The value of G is 14.8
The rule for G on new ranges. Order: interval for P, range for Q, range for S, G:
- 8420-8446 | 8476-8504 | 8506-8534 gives 14.5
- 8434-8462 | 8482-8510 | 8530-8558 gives 15.6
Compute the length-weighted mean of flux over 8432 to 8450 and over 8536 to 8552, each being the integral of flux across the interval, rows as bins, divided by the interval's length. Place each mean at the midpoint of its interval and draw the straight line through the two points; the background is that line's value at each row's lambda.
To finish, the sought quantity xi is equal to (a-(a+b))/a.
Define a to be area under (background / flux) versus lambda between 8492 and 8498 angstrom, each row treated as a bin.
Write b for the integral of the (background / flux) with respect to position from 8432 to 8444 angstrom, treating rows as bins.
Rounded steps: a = 6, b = 12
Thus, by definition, -2.1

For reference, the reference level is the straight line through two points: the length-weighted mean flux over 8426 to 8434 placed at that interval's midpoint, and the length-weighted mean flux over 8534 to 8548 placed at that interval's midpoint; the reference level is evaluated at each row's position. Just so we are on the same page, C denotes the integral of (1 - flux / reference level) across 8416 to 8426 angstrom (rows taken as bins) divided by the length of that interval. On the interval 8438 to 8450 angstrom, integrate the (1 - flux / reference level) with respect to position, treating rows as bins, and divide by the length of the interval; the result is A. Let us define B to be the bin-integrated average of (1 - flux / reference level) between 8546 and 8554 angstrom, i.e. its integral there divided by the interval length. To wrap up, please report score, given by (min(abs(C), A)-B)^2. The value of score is 0.020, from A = -0.03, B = -0.17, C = 0.009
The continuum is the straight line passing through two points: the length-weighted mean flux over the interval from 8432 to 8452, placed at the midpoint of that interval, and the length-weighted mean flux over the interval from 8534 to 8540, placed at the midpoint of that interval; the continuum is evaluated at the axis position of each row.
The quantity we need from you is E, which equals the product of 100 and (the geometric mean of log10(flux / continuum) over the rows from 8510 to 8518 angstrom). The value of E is 1.9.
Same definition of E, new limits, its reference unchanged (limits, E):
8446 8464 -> 1.8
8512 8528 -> 2.6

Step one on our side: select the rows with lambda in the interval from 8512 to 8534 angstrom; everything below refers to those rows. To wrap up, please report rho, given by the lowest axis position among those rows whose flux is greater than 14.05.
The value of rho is 8523.0 angstrom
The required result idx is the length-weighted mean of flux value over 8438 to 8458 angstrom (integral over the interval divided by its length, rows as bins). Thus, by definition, 14.12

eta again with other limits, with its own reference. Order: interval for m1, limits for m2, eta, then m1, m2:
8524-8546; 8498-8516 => 1.2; 1.21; 0.5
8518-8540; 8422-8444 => 0.5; 0.31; 0.5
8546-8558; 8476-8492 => 0.2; 0.23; 0.1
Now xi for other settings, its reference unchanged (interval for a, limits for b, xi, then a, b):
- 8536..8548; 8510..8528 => -1.3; 13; 16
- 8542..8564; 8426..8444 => -0.9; 20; 18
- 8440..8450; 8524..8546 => -2.2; 10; 21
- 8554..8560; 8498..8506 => -1.5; 5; 8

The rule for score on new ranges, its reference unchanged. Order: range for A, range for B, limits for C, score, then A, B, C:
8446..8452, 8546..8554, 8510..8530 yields 0.017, -0.04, -0.17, -0.137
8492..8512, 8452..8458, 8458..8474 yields 0.001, -0.07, -0.04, -0.057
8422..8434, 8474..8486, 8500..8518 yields 0.011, 0.01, -0.10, -0.110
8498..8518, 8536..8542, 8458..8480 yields 0.015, -0.09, 0.03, -0.068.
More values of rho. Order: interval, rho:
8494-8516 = 8505.0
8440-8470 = 8442.0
